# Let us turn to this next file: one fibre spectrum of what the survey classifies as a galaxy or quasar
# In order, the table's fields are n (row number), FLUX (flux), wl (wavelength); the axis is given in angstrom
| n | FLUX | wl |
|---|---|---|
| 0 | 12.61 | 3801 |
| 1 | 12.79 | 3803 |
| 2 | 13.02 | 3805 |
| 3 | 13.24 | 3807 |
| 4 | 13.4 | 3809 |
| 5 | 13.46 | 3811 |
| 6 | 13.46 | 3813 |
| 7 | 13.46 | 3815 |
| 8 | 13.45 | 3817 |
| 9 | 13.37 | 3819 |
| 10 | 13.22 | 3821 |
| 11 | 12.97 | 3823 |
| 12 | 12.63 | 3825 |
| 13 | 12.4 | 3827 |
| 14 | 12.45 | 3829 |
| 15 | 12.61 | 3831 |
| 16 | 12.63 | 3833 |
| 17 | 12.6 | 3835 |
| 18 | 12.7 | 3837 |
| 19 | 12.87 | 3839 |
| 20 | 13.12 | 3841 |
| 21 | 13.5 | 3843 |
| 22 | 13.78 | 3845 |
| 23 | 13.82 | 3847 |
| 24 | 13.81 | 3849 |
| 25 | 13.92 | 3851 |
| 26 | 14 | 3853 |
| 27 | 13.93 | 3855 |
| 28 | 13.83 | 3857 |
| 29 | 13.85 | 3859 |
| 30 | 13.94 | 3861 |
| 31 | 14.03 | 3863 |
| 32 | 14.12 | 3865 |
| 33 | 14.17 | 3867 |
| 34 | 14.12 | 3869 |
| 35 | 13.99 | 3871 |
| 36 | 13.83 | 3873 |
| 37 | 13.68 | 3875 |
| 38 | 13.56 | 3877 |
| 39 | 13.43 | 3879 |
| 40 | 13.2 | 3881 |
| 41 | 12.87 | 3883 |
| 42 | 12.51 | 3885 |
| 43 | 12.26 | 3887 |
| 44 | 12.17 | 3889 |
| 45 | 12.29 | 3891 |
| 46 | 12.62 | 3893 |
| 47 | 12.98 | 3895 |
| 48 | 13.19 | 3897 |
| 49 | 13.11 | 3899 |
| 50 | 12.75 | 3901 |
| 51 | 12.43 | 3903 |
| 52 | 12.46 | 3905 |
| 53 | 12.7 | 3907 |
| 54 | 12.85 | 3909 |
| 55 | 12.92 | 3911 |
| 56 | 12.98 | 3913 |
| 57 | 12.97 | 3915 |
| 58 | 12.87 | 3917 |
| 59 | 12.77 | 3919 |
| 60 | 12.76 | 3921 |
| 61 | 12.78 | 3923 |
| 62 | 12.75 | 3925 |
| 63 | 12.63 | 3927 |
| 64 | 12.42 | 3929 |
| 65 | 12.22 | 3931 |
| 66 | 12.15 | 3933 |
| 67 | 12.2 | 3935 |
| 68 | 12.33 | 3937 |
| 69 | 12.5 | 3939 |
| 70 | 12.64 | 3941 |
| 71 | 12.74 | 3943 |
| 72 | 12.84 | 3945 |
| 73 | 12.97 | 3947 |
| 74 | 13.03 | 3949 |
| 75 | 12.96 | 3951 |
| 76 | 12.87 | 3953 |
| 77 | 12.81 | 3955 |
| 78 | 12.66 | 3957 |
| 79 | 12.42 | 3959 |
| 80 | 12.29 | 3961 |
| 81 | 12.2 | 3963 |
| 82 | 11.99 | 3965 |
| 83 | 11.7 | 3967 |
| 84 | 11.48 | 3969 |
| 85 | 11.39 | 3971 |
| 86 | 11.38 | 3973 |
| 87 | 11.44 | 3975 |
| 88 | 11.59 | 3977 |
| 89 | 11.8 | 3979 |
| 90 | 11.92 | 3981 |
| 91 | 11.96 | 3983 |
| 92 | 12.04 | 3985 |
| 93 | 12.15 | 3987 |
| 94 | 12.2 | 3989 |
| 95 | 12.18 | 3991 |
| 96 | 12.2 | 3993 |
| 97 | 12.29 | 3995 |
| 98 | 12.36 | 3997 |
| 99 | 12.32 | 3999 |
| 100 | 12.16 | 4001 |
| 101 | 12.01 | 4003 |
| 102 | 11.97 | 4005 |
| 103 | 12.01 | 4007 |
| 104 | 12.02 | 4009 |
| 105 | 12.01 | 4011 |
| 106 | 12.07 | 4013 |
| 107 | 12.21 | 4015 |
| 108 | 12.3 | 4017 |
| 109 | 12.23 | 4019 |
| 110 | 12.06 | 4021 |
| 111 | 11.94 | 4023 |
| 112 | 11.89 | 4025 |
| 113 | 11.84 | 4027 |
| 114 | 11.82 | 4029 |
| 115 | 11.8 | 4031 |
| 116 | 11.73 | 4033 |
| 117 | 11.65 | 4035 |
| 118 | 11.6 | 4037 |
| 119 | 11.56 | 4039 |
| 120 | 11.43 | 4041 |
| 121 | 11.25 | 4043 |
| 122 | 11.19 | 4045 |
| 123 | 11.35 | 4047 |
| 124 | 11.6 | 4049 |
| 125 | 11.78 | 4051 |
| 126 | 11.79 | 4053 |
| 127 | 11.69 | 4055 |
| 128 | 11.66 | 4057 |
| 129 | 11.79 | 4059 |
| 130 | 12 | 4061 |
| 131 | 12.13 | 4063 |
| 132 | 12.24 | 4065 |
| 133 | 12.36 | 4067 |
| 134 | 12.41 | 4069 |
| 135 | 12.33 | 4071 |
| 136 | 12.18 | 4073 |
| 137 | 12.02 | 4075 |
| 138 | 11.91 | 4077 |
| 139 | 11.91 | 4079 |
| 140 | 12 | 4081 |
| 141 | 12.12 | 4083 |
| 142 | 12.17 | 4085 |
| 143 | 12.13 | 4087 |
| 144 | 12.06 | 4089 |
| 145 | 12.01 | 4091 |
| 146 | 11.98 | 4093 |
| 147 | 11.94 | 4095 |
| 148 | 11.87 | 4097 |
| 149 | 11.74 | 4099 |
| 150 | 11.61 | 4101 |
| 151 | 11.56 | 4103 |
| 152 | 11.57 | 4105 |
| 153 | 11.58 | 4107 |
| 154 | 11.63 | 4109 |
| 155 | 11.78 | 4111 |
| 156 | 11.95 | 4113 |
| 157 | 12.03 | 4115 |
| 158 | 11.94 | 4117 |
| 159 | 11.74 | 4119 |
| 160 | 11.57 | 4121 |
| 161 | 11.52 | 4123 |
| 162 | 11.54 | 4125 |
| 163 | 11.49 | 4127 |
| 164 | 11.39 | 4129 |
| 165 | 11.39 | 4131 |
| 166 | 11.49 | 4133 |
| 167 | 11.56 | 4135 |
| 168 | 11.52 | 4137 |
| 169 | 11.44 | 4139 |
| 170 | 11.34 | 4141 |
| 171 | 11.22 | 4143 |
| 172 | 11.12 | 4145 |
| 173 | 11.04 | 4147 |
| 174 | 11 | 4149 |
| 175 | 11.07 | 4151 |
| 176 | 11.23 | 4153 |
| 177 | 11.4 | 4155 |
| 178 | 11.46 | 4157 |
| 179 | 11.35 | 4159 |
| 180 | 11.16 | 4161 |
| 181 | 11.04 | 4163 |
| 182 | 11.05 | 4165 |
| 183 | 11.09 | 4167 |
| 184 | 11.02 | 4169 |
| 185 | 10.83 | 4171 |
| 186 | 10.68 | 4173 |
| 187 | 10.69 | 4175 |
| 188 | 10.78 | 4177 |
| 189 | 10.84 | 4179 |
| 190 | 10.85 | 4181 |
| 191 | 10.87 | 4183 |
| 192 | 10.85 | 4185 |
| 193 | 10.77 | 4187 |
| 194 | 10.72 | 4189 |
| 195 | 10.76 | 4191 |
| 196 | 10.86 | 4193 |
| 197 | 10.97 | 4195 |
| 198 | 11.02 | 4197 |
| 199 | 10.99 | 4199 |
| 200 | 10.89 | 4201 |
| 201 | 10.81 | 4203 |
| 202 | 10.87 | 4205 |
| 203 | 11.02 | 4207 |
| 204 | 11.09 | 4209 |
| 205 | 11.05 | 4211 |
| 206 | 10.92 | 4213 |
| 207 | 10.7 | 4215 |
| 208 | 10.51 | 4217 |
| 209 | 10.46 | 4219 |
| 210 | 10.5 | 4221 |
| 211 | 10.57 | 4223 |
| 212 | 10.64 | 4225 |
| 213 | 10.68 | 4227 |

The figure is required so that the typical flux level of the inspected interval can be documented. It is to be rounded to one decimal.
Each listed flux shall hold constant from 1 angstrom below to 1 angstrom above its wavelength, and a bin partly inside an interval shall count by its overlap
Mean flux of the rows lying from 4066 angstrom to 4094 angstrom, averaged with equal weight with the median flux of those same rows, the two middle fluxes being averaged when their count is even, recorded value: 12.1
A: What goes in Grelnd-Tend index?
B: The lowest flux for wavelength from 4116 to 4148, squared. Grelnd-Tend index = 122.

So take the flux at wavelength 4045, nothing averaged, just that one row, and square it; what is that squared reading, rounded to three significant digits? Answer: 125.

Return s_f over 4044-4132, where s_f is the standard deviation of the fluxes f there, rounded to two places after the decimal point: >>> 0.29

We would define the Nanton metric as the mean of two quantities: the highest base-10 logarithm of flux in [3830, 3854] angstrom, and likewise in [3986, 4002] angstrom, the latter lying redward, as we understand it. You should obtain 1.12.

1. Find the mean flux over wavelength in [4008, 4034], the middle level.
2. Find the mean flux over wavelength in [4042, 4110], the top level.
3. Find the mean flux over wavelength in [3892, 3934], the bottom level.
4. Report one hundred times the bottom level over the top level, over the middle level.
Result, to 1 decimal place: 8.9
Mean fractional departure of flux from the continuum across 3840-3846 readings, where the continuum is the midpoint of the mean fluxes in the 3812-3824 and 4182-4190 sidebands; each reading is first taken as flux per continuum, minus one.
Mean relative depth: 0.12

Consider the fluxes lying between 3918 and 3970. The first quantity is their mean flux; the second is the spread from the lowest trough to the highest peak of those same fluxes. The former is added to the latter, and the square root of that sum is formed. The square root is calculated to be 3.75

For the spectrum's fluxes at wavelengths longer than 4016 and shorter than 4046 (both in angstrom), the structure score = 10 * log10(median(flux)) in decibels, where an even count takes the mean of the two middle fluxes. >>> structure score 10.7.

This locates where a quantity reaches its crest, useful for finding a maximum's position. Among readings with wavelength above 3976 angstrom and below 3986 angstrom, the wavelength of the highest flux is 3985 angstrom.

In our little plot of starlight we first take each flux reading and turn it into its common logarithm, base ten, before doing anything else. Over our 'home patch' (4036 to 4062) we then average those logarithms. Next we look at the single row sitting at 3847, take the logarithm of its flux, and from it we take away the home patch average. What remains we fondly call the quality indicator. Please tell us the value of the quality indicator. 0.08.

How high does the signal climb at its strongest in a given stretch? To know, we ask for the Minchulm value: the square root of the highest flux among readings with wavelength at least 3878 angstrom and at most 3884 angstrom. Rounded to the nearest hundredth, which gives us 3.66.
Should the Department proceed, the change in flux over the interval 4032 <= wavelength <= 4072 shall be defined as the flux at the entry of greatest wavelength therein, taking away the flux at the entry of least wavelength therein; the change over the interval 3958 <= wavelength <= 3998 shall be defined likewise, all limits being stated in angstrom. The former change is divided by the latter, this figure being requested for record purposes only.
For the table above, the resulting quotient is -10.0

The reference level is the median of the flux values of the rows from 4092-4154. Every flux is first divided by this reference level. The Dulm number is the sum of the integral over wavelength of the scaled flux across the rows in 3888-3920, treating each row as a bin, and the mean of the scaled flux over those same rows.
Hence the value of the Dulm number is 36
